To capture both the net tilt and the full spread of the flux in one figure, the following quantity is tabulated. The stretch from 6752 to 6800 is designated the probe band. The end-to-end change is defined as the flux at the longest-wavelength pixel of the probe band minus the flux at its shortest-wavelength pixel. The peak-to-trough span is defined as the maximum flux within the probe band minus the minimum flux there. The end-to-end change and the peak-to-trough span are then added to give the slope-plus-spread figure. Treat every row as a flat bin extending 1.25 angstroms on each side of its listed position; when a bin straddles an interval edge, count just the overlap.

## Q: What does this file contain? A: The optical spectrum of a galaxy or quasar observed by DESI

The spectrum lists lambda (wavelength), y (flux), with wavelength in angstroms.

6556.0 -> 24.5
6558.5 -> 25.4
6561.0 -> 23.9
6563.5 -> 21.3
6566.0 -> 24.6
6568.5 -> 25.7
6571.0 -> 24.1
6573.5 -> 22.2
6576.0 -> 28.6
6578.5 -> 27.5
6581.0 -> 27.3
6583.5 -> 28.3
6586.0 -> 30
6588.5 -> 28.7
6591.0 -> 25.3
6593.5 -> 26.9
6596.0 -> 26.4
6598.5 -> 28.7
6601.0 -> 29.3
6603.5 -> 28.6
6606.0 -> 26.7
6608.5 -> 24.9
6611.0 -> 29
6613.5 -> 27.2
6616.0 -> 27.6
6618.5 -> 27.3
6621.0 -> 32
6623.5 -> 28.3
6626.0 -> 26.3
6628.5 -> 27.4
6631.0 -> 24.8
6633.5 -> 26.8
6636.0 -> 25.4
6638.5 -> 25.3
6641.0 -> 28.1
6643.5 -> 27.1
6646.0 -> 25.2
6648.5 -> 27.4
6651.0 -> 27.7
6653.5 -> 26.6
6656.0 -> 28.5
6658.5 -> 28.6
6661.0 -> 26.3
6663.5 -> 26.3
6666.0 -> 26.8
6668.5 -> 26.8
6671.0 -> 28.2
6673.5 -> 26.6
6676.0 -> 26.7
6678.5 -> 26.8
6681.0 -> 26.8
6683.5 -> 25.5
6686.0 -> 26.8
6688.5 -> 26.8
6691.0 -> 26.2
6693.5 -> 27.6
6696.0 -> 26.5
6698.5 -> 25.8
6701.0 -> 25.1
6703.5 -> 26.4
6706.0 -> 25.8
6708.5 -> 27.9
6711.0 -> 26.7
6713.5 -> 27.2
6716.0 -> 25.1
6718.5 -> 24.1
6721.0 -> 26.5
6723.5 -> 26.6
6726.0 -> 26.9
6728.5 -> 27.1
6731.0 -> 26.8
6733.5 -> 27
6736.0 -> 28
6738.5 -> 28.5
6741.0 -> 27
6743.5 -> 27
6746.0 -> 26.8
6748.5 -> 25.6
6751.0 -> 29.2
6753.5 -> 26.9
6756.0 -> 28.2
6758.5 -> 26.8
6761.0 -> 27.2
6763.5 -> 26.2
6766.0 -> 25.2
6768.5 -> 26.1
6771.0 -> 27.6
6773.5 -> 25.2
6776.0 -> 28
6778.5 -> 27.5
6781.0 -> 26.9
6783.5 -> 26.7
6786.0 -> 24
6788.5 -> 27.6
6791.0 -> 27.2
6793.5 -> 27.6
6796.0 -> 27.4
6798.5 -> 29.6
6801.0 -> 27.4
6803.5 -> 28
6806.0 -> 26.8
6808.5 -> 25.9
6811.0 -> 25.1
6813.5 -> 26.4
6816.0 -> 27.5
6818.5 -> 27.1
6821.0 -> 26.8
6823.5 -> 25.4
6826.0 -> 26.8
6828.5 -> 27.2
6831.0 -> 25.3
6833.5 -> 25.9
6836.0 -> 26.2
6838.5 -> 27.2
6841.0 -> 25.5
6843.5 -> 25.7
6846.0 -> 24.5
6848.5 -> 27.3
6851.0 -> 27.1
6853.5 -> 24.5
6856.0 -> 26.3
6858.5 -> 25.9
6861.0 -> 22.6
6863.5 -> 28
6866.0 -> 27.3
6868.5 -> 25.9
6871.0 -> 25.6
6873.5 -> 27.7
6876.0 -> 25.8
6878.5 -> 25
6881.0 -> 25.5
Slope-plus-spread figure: 8.3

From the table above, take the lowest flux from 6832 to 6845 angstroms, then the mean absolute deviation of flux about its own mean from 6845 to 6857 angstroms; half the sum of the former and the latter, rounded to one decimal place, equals 13.3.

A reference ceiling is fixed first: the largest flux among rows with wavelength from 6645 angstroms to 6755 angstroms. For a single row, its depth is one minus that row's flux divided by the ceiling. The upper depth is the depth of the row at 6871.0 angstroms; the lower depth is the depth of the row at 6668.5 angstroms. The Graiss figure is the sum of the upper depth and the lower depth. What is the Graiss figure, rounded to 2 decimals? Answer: 0.21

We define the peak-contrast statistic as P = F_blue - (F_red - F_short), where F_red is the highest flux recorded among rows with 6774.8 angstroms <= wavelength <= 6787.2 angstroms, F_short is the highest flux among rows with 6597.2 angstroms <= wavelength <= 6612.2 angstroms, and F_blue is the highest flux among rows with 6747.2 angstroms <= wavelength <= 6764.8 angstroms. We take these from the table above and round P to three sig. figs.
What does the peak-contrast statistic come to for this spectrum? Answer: 30.5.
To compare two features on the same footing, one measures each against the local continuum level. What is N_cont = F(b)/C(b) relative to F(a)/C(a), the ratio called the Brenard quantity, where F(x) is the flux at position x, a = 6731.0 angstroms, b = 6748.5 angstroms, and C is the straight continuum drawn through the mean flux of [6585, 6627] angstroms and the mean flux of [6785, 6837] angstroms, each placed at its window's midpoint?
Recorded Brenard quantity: 0.96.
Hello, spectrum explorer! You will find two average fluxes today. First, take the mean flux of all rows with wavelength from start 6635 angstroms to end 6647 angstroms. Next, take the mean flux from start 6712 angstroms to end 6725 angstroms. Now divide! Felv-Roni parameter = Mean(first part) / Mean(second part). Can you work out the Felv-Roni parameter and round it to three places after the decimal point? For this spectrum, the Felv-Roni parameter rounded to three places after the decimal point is 1.012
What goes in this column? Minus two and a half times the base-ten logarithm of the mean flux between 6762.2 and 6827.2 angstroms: -3.57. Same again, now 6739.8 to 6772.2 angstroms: -3.57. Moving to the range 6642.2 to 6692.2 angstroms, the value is -3.57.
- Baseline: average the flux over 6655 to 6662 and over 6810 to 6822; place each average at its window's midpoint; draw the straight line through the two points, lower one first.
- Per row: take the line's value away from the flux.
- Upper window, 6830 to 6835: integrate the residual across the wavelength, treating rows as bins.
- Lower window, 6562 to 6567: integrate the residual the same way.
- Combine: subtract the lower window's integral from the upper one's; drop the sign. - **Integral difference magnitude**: 24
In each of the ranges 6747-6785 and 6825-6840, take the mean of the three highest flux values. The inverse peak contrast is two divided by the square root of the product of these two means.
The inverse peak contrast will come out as 0.0721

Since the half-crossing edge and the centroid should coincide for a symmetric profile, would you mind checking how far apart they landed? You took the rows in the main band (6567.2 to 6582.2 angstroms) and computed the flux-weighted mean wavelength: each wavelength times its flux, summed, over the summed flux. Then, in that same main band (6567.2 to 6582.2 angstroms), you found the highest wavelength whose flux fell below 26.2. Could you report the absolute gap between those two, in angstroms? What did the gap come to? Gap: 1.4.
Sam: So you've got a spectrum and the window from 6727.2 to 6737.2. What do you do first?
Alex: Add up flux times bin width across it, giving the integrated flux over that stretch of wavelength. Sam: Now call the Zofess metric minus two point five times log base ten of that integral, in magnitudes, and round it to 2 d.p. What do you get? -6.09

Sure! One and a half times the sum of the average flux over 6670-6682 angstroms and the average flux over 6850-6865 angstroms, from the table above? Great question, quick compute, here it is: 79.1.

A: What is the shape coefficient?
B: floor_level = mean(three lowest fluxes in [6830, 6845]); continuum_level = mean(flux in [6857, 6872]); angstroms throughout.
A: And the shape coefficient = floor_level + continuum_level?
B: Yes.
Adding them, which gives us 51.4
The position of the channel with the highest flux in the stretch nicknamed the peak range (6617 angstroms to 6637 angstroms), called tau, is 6621.0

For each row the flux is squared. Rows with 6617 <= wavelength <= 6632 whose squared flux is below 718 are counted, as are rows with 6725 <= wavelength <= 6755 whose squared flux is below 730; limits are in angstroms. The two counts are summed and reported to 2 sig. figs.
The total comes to 10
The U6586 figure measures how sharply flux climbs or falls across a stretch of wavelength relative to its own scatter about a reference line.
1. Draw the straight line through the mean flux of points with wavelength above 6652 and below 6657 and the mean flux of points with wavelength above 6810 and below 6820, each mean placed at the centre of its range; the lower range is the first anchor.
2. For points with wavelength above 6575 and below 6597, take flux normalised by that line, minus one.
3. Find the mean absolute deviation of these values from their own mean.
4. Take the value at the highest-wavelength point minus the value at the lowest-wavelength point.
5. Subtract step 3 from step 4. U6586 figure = -0.113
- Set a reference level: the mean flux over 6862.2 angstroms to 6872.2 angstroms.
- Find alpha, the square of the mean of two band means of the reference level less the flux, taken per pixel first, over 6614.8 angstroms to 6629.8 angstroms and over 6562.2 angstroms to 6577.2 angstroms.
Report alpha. 0.17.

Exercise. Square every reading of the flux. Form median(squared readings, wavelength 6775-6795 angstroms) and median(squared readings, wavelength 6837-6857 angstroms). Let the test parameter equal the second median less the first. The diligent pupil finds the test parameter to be -72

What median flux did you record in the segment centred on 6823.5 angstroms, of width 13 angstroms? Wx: 26.8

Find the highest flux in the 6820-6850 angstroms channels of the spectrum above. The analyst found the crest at 27.3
